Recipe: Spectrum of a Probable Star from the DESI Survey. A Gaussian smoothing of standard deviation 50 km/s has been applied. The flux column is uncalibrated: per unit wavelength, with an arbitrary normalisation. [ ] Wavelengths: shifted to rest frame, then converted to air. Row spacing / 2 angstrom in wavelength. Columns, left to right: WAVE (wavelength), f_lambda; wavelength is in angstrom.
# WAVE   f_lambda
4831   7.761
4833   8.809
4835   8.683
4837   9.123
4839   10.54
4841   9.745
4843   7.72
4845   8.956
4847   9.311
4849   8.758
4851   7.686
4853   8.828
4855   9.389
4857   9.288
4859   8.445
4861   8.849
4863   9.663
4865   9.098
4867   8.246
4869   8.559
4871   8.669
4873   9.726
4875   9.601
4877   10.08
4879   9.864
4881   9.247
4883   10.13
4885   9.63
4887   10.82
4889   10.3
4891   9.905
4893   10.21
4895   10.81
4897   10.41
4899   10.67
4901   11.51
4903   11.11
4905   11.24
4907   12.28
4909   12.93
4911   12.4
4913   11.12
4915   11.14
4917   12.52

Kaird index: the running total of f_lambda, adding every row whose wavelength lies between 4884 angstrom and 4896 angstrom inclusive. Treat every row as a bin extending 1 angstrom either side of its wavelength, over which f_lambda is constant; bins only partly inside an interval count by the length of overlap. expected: 61.7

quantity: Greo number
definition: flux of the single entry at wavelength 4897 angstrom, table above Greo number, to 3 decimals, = 10.410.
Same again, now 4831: 7.761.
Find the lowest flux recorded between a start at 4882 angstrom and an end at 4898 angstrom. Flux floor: 9.63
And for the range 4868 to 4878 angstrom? 8.559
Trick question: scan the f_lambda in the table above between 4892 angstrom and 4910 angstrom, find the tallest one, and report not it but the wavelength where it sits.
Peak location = 4909 angstrom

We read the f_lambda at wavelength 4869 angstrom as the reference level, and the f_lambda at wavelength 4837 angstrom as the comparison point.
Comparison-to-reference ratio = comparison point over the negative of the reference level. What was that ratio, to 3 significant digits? -1.07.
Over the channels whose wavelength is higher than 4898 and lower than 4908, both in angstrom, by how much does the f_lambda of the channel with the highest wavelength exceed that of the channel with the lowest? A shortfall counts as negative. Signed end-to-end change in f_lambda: 1.61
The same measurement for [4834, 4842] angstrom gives 1.06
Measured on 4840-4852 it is -2.06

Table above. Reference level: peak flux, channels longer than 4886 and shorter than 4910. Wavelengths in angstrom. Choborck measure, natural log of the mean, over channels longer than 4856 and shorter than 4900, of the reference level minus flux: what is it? 1.2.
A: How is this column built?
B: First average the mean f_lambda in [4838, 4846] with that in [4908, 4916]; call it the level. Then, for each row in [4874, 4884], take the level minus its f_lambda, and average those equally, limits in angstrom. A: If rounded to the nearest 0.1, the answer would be 0.8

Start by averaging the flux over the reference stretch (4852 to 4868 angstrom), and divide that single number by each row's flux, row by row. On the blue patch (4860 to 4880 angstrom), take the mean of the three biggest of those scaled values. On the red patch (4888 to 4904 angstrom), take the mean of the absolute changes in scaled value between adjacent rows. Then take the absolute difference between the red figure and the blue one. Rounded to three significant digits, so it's 1.02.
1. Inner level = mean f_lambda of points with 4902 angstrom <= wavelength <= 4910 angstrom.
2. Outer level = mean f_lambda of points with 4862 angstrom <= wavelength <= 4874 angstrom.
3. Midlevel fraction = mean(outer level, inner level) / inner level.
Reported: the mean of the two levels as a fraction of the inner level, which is 0.88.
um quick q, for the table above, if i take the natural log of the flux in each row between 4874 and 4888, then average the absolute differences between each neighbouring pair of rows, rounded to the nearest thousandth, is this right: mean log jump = 0.066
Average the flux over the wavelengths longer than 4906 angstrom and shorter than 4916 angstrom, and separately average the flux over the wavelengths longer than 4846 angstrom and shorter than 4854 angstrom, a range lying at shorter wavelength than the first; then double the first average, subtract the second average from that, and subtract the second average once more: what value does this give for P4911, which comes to 7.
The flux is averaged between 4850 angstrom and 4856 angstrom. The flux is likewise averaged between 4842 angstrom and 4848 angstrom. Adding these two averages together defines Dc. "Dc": 17.3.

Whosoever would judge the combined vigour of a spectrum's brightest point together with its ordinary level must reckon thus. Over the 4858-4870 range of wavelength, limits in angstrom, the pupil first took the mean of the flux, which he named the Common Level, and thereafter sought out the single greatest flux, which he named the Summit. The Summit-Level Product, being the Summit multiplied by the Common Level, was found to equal 85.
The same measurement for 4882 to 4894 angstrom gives 110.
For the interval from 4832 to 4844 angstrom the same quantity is 96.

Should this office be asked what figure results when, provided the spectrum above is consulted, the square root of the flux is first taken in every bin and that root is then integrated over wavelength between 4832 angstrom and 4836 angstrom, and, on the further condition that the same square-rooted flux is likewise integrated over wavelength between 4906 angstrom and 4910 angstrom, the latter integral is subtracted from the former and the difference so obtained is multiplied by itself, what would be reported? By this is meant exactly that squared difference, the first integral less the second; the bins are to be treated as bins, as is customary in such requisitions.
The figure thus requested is 5.6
